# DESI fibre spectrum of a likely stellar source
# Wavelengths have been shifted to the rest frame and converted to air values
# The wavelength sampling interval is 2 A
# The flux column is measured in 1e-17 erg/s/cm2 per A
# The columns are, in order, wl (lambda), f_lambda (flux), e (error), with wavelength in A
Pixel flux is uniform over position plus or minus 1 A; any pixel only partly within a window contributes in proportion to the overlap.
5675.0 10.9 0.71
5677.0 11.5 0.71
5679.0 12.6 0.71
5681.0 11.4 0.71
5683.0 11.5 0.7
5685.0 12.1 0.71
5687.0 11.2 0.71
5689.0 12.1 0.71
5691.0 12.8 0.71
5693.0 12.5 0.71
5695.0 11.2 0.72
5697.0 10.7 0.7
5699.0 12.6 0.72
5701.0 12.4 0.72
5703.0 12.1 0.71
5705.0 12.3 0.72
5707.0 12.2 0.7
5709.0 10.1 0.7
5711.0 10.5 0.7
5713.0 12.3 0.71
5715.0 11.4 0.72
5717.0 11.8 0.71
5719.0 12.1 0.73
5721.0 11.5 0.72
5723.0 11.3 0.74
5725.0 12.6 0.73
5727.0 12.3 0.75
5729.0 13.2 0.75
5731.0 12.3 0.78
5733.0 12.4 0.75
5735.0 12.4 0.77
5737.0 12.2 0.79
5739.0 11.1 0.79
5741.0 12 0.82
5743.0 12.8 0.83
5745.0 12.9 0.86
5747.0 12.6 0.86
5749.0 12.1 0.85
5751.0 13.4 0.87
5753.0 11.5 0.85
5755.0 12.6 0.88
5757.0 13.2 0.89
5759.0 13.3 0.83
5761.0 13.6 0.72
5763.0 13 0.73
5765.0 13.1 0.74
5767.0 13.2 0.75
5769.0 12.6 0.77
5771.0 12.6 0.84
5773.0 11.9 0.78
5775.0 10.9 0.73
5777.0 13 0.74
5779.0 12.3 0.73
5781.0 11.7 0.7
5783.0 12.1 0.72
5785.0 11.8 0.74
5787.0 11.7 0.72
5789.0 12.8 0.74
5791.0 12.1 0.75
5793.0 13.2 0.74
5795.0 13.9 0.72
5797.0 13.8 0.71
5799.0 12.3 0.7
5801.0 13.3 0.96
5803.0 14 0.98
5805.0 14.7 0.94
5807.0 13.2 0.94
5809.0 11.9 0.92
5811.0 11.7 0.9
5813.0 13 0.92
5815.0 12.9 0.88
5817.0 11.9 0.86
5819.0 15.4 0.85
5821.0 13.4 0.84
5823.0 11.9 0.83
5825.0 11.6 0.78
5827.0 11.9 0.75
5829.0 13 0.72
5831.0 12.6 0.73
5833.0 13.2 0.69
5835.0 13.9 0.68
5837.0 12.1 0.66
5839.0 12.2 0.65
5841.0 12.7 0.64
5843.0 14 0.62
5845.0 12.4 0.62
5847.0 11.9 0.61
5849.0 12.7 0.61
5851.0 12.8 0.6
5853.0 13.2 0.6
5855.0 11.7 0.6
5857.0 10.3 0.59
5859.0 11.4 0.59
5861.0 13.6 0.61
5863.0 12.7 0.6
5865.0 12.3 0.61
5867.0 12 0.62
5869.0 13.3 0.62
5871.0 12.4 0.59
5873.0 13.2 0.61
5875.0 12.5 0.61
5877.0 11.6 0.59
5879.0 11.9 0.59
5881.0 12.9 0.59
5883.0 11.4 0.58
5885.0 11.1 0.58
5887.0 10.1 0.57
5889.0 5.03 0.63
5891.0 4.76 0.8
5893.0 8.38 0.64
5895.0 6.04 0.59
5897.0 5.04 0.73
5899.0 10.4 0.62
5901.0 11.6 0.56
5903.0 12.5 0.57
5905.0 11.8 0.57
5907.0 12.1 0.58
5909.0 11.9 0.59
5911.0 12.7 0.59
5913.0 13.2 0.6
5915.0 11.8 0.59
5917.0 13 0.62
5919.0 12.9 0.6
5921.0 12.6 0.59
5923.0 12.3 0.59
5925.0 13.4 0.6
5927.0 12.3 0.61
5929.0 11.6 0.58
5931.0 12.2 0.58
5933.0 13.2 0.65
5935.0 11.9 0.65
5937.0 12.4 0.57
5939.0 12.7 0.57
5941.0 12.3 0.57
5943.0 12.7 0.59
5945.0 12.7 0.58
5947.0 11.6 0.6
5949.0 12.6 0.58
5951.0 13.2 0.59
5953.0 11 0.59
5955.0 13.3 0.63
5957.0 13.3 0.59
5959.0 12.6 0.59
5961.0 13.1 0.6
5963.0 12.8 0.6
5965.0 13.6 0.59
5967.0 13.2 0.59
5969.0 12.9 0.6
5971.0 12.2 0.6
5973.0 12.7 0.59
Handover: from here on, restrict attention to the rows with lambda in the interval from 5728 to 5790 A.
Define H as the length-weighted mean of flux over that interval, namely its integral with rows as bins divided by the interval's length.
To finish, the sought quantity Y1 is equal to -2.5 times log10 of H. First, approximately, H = 12.5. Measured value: -2.74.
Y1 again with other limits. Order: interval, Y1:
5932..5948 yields -2.74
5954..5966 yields -2.79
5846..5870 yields -2.73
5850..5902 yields -2.59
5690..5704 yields -2.70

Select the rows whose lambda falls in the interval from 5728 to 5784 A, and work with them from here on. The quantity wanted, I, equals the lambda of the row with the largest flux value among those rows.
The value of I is 5761.0 A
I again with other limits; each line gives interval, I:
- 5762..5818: 5805.0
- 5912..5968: 5965.0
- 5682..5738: 5729.0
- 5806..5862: 5819.0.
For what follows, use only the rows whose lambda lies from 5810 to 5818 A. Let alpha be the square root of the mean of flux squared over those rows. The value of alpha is 12.4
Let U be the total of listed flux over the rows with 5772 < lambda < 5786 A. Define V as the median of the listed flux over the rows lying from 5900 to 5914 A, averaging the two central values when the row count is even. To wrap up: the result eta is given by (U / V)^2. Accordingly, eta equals 47.8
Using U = 83.7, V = 12.1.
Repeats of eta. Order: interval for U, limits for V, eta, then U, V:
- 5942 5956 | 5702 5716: 51.8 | 87.1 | 12.1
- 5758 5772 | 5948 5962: 48.7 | 91.4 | 13.1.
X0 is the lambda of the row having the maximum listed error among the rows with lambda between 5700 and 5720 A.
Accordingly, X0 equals 5719.0 A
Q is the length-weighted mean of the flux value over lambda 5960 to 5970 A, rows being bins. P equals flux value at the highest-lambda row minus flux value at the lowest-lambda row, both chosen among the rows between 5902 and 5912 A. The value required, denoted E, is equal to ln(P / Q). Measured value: -4.2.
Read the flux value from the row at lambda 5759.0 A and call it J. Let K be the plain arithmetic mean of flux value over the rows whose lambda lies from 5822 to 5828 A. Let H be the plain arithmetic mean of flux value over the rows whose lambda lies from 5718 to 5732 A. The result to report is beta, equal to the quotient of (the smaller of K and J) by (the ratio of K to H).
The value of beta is 12.2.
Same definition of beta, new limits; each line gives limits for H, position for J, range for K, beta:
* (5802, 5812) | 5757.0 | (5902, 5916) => 13.1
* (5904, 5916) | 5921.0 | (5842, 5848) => 12.1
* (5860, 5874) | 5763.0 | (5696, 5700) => 12.8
